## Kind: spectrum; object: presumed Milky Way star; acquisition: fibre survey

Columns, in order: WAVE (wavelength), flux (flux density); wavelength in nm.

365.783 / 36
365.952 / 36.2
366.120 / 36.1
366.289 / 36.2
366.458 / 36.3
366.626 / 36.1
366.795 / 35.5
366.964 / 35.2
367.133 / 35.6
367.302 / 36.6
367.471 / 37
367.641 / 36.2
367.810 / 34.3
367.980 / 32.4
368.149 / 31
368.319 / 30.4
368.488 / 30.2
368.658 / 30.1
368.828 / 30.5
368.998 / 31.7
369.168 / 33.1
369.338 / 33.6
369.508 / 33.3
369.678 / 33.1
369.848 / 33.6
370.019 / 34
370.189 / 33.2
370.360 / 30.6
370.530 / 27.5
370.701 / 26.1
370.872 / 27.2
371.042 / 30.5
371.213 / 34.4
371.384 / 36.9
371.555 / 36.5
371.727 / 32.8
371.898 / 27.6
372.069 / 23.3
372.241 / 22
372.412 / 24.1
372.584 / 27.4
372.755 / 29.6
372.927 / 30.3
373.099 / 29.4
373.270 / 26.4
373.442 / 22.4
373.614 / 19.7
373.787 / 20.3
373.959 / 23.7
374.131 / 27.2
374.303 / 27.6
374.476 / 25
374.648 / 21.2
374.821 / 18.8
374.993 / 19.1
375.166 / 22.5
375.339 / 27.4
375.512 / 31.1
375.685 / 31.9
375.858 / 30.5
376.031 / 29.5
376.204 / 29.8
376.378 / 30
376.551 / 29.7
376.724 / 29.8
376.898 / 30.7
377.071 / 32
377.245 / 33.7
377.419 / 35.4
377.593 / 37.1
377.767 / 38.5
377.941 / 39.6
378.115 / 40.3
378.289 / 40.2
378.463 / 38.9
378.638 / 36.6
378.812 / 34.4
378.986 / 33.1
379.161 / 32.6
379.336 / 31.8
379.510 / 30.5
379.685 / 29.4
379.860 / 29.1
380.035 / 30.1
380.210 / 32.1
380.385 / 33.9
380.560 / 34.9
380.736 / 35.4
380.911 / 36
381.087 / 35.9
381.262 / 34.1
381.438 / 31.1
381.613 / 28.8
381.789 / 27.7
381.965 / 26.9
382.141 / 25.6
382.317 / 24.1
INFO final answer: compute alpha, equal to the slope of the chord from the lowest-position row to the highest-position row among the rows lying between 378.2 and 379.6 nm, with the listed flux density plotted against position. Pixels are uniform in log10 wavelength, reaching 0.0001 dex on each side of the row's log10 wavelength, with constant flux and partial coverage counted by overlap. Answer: -8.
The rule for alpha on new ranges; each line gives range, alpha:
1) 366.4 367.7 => 0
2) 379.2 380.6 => 3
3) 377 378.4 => 7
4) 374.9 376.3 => 9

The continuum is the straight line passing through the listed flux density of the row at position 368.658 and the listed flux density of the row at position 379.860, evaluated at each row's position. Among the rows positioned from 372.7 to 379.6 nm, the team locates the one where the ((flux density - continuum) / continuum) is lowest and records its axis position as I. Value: 374.821 nm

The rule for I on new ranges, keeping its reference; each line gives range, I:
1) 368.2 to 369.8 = 368.658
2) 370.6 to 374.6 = 373.614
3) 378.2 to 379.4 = 379.336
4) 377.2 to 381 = 379.860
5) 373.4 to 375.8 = 374.821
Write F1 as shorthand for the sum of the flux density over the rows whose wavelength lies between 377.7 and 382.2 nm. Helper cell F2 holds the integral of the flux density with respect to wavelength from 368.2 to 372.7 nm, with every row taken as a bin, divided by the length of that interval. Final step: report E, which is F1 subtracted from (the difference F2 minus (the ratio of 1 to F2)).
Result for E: -837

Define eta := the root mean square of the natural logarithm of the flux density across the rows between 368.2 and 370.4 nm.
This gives 3.47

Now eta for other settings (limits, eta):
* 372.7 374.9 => 3.20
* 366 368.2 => 3.56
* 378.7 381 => 3.48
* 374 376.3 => 3.26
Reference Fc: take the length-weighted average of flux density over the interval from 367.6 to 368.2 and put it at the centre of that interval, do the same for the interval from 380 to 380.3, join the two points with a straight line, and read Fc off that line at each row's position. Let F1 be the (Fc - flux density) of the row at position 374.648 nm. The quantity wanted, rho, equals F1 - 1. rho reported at 10.1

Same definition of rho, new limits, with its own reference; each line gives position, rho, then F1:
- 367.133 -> -3.0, -2.0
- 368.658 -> 2.2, 3.2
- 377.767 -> -7.8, -6.8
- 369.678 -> -1.0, 0.0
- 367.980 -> 0.0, 1.0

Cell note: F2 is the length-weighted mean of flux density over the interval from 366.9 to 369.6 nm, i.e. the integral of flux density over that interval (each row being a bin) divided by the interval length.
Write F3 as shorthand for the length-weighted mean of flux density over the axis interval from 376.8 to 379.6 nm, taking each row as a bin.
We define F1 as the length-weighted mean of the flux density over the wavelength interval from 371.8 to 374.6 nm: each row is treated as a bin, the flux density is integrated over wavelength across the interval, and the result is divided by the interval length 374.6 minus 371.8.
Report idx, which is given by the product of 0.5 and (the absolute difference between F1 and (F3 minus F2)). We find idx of 12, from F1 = 25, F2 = 33.2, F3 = 35.3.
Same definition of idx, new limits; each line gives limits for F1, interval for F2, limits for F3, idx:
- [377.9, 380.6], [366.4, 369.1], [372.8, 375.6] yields 22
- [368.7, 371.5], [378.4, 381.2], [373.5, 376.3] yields 20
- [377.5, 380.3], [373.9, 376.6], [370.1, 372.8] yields 16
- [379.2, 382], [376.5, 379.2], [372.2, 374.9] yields 21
